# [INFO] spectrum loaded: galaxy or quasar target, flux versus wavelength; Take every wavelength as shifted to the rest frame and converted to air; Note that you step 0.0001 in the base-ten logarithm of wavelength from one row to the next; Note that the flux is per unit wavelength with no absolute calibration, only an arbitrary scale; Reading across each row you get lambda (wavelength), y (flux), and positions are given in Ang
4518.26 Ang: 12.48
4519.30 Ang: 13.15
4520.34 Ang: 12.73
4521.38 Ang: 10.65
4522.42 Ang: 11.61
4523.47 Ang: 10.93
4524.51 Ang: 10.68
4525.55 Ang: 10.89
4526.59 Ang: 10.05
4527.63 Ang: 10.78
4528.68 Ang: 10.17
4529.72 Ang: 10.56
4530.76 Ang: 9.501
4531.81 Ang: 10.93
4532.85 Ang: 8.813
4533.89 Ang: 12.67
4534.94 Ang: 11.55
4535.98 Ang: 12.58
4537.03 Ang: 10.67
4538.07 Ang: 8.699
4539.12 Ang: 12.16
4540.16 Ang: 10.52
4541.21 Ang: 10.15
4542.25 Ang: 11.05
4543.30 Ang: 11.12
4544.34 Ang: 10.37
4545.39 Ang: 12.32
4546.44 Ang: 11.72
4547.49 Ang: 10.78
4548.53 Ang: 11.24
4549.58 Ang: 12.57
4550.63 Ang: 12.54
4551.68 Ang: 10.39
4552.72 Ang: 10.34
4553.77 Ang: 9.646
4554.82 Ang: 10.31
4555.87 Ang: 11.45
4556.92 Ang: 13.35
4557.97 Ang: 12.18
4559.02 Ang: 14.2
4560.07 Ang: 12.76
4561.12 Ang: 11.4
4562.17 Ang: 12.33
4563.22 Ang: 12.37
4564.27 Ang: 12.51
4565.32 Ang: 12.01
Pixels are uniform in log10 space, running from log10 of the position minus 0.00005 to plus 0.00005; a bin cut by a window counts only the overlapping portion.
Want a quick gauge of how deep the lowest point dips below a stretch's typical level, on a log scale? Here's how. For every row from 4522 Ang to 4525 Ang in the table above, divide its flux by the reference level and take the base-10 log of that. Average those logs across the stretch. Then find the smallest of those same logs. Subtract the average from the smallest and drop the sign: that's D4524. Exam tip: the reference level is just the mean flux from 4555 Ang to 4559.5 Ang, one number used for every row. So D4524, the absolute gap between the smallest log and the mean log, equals 0.015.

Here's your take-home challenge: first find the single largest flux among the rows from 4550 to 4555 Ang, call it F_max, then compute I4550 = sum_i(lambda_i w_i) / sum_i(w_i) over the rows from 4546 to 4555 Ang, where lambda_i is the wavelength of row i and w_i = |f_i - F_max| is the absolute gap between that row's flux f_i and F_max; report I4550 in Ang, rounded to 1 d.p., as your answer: 4551.6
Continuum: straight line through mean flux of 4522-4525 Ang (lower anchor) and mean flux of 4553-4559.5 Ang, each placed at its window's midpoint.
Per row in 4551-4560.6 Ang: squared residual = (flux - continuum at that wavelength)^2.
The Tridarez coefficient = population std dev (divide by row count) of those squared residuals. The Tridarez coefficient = 1.7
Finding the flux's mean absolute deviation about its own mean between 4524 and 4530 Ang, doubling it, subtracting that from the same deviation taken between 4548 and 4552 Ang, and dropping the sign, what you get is 0.32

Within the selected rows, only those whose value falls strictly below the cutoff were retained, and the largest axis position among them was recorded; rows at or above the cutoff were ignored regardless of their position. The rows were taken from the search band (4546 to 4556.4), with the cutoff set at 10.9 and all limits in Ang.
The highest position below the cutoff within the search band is 4554.82 Ang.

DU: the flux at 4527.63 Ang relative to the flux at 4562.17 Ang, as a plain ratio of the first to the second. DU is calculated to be 0.87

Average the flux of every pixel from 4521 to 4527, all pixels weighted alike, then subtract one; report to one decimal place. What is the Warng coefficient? 9.8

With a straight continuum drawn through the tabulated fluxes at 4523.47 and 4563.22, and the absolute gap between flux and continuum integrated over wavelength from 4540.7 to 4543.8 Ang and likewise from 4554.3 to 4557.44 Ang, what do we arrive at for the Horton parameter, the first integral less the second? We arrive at -1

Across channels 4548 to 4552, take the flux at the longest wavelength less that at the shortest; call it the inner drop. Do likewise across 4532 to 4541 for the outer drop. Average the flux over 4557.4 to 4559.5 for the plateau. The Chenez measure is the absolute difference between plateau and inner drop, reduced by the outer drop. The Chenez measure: 12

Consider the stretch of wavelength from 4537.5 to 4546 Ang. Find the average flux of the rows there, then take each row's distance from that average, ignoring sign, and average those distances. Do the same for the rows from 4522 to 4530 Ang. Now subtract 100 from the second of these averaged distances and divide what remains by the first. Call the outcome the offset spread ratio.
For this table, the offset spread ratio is -115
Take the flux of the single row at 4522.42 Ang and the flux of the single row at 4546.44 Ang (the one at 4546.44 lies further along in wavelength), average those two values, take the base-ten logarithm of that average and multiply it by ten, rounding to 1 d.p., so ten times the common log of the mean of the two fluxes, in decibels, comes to 10.7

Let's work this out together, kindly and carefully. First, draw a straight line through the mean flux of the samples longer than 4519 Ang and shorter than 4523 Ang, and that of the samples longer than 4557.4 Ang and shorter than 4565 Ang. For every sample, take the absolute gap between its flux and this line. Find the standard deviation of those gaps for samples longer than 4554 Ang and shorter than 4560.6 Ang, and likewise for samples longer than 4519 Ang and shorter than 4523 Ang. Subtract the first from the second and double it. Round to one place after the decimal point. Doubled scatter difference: -0.6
